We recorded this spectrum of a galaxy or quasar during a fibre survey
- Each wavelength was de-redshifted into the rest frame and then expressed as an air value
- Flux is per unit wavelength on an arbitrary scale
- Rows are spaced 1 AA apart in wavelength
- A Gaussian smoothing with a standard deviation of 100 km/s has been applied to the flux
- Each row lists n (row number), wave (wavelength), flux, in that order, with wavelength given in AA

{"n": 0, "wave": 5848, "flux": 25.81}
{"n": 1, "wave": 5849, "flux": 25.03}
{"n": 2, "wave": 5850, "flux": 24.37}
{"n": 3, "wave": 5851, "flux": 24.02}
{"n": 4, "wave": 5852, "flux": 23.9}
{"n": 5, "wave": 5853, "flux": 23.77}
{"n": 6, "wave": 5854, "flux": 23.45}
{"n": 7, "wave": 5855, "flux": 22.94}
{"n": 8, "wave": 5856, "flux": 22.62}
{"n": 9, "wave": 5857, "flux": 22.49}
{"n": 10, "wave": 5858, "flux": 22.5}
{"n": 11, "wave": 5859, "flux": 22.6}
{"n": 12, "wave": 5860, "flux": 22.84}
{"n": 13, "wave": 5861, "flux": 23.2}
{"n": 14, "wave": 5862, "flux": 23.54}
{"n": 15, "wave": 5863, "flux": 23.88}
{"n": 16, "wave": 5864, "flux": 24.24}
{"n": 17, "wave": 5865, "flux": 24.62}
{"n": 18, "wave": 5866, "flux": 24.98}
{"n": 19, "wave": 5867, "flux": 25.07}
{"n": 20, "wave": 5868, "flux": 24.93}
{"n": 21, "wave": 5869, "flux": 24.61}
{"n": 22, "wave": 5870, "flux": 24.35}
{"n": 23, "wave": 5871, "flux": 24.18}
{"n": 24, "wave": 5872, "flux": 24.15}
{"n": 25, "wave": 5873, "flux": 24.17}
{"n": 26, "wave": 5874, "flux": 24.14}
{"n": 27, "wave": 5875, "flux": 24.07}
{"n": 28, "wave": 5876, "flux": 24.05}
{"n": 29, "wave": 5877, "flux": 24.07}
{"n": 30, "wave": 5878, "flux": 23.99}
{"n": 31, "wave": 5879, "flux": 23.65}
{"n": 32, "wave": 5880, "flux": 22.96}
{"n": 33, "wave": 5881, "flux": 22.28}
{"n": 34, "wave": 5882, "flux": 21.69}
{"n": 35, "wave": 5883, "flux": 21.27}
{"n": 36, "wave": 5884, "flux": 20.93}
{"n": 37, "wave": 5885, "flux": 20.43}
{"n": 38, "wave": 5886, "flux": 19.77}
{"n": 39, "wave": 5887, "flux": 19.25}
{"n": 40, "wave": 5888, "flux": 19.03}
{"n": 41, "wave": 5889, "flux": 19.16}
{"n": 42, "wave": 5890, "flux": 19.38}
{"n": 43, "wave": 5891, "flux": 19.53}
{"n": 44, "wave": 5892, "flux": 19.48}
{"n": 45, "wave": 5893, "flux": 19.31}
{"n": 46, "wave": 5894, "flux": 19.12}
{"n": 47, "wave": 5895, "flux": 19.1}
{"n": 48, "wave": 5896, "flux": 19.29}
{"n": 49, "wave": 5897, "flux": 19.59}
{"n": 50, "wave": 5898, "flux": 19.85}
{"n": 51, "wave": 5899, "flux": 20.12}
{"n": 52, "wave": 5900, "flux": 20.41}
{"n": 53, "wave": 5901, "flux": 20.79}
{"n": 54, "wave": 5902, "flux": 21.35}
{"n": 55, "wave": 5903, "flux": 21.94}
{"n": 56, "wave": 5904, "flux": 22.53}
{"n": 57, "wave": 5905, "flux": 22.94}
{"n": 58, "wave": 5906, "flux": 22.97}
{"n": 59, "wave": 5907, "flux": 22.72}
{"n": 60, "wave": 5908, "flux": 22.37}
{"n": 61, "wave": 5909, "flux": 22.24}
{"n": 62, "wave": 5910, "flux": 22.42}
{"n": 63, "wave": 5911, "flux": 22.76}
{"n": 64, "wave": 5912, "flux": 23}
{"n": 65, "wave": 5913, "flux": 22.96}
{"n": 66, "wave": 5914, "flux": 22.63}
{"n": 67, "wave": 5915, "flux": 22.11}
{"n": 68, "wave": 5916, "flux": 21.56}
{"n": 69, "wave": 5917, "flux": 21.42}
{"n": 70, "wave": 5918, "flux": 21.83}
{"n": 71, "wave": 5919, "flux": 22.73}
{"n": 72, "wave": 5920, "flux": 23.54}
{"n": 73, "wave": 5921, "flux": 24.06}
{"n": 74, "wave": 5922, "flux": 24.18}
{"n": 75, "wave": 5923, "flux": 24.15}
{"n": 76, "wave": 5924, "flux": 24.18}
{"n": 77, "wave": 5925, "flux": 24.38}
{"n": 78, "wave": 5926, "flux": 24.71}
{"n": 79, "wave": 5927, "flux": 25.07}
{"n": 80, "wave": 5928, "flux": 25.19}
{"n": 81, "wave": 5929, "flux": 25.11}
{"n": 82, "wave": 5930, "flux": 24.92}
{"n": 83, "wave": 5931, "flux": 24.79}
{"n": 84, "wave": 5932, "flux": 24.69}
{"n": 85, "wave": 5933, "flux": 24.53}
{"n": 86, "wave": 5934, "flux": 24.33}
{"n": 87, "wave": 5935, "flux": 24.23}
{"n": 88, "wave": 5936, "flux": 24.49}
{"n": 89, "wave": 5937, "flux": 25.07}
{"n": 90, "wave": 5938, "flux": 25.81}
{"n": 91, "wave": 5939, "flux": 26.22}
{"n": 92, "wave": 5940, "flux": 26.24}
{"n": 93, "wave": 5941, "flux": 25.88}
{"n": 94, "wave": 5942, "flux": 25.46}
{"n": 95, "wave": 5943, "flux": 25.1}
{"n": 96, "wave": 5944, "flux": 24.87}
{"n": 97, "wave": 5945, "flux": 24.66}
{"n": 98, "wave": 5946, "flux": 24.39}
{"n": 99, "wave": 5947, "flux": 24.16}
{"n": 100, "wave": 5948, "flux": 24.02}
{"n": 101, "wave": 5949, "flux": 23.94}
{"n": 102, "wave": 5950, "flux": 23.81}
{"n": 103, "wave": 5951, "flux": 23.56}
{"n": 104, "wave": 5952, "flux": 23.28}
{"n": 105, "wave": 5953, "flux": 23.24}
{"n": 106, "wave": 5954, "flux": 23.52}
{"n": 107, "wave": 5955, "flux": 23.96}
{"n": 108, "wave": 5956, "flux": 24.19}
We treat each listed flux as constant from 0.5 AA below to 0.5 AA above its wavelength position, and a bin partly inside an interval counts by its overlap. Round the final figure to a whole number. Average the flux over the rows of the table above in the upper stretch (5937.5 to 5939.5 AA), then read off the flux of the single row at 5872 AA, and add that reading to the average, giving 50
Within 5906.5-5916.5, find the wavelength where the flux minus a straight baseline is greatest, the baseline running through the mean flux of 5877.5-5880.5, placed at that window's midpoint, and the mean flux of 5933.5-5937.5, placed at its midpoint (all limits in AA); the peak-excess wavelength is 5912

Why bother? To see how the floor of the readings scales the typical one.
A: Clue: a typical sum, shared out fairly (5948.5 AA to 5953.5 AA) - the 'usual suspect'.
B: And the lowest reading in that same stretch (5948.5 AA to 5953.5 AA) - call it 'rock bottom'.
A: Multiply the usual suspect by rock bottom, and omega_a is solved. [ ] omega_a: 548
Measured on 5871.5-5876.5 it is 580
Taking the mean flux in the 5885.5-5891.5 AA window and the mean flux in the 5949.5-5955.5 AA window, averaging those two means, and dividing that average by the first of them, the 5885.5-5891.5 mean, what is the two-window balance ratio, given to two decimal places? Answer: 1.11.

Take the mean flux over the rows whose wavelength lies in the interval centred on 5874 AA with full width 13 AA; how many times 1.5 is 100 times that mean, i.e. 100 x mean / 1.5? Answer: 1607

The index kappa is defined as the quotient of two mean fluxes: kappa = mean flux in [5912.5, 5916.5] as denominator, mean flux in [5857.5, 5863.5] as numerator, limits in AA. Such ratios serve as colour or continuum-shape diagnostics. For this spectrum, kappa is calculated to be 1.03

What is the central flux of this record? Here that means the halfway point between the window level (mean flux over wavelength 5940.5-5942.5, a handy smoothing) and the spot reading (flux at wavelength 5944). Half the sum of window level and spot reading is 25.3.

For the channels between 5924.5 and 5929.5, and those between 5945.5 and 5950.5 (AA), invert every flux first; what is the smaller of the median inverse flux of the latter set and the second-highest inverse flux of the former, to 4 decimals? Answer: 0.0405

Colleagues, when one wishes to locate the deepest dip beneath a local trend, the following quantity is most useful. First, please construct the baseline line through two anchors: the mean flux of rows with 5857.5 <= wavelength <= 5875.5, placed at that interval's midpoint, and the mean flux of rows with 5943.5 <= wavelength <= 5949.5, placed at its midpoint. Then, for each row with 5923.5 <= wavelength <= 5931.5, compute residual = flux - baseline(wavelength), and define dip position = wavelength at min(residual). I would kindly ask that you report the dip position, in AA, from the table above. 5924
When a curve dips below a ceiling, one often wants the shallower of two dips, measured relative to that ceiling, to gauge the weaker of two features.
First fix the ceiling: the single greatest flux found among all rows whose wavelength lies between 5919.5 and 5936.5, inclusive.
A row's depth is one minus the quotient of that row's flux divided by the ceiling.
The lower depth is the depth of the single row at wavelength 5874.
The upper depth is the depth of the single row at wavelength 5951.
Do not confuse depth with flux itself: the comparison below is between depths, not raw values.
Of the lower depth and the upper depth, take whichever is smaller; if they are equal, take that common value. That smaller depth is 0.042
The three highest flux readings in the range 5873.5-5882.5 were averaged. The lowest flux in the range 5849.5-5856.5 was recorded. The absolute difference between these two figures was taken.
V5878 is 1.5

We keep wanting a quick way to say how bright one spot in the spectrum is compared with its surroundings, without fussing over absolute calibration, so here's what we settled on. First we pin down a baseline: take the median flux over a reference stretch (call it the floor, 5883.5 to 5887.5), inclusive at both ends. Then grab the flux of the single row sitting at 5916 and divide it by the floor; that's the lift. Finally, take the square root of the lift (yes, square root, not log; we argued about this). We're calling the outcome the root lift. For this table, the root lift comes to 1.04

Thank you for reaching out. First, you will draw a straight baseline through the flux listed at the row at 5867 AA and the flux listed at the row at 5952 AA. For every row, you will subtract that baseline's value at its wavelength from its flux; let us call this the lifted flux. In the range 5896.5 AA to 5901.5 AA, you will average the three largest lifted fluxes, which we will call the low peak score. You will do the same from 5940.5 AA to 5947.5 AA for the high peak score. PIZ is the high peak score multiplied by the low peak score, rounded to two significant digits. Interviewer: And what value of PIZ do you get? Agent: -7.8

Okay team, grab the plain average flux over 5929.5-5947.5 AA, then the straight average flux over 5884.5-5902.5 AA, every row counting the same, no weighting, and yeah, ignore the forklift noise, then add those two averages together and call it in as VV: 44.7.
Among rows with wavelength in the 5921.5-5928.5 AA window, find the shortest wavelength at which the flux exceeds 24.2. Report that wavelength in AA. 5925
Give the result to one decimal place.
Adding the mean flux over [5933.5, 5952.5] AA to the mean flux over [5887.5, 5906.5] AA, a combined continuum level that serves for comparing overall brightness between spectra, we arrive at 45.0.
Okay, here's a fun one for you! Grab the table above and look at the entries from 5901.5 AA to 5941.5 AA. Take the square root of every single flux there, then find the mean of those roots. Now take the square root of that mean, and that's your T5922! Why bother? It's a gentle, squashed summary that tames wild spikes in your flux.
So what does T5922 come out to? 2.21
